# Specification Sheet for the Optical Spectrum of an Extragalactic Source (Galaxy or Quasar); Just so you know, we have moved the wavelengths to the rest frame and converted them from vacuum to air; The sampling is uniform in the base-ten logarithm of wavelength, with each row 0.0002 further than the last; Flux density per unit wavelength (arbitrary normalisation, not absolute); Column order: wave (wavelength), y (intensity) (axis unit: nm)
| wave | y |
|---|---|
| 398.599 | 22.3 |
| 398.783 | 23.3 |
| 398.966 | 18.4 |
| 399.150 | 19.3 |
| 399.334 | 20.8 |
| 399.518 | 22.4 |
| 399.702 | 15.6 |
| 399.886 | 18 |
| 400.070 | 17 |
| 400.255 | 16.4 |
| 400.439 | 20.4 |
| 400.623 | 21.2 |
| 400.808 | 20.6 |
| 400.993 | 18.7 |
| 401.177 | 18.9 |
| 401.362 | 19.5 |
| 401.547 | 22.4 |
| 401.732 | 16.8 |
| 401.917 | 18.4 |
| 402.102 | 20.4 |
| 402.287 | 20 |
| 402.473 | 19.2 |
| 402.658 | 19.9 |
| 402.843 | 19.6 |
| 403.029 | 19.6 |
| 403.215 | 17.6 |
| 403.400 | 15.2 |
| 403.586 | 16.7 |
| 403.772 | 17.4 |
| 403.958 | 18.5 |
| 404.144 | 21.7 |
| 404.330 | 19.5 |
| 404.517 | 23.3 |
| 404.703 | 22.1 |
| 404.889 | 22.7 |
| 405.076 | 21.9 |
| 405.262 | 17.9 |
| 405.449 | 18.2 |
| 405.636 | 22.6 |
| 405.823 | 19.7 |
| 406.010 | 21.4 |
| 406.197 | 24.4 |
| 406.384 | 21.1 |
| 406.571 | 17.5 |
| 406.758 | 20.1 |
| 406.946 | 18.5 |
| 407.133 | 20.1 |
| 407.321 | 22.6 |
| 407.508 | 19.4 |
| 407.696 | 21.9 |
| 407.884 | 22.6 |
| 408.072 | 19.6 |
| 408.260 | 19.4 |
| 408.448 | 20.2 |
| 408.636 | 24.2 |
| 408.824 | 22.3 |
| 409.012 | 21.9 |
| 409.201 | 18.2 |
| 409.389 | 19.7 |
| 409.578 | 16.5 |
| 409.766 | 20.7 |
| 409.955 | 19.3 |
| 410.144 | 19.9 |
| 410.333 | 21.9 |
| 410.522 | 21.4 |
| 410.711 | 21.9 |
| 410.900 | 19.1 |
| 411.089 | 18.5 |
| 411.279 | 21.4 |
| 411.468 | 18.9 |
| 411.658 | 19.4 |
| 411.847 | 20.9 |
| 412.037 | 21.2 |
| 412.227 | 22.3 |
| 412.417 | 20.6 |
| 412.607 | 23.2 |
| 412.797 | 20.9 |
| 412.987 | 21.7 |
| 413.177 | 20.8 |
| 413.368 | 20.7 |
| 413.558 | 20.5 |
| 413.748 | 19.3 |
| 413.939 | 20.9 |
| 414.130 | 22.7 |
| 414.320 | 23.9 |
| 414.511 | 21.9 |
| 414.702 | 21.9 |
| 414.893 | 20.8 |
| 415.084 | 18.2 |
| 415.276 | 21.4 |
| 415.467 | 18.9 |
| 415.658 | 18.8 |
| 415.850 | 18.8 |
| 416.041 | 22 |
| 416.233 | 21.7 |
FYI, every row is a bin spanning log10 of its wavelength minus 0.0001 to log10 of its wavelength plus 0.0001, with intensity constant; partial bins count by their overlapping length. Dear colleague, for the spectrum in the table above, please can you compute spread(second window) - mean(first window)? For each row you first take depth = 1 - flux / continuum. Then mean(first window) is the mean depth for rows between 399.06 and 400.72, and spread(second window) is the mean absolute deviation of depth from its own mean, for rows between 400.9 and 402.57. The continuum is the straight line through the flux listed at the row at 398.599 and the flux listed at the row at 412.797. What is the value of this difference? -0.093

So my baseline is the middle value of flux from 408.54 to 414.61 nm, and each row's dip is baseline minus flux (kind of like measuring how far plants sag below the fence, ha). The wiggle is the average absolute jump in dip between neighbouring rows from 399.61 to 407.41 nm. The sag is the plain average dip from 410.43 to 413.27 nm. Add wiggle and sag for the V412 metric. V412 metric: 2.0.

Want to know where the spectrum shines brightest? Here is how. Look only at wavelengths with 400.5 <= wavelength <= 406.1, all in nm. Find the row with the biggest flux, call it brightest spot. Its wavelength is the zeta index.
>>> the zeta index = 404.517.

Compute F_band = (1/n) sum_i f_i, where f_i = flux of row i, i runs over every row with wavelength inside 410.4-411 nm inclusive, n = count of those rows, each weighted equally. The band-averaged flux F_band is 20.8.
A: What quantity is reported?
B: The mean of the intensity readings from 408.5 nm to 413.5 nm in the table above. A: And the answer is 20.7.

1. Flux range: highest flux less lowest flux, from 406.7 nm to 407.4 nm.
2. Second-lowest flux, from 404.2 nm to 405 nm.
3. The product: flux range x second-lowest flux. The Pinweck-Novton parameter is 91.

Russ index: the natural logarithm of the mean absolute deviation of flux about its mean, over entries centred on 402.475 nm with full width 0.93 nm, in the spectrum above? -1.09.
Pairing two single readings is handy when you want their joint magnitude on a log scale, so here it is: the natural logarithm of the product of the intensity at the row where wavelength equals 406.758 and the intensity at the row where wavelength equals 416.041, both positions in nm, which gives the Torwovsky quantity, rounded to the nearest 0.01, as 6.09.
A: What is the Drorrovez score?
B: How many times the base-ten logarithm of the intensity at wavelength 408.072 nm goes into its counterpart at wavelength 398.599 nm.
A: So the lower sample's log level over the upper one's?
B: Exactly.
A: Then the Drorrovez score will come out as 1.04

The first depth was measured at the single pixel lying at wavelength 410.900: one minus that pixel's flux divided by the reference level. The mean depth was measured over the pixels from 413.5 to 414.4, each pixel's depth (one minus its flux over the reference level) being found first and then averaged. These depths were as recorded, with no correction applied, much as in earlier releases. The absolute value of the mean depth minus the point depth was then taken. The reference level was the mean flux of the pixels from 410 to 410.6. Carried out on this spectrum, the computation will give 0.11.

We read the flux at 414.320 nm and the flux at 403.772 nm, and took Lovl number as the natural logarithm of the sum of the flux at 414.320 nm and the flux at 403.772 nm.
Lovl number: 3.72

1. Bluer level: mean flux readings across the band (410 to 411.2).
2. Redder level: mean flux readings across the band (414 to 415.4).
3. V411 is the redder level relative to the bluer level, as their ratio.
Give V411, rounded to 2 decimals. 1.05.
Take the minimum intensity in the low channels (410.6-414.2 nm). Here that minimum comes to 18.5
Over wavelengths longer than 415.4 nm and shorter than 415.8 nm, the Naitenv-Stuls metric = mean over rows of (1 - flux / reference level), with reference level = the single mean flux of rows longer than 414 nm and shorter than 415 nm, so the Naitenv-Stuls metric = 0.15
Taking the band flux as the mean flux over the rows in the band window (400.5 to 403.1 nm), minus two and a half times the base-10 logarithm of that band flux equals -3.23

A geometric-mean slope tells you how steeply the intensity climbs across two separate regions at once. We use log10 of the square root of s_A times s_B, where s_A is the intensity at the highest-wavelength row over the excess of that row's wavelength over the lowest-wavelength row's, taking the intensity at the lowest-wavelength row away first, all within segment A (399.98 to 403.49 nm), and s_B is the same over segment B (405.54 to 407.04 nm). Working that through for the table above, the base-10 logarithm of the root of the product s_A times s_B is 0.1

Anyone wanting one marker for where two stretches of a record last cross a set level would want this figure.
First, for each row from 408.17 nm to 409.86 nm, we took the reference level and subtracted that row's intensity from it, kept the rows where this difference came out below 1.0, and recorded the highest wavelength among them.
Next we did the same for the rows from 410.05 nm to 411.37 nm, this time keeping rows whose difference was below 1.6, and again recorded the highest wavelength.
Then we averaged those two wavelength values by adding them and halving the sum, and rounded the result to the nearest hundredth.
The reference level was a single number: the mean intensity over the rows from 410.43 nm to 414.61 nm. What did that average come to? 410.52 nm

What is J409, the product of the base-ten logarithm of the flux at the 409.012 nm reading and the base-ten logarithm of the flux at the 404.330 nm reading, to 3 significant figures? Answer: 1.73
